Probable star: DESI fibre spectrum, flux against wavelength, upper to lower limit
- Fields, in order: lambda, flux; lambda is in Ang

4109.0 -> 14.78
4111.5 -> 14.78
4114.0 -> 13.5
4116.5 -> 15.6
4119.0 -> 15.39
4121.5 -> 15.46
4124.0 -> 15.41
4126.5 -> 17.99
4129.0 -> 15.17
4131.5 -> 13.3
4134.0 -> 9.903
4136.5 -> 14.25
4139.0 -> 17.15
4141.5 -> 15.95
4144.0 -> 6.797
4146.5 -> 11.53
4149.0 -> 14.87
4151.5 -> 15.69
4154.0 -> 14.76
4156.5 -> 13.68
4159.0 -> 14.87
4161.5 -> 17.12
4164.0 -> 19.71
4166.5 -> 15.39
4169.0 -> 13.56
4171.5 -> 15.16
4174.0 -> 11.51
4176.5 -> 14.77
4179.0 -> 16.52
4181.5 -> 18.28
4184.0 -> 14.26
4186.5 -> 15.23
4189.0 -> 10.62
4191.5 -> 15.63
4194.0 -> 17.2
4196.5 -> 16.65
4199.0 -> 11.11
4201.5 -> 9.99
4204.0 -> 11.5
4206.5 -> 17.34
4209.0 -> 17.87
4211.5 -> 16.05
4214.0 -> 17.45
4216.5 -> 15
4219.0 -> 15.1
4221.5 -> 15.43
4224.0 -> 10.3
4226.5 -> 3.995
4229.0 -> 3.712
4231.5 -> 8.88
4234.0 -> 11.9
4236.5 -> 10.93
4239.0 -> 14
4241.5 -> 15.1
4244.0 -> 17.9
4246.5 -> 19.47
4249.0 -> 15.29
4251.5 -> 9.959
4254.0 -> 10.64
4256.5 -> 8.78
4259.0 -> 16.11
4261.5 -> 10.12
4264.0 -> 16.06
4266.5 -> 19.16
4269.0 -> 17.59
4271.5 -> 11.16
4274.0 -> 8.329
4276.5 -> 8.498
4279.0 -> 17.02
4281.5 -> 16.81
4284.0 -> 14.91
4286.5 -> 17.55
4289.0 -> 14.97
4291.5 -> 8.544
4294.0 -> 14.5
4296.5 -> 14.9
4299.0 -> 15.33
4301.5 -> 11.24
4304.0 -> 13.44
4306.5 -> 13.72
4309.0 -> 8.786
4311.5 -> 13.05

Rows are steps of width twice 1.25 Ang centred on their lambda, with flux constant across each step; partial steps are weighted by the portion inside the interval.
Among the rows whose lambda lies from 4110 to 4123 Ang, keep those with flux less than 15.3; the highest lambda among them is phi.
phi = 4114.0 Ang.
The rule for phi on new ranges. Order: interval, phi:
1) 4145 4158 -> 4156.5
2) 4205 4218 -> 4216.5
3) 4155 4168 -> 4159.0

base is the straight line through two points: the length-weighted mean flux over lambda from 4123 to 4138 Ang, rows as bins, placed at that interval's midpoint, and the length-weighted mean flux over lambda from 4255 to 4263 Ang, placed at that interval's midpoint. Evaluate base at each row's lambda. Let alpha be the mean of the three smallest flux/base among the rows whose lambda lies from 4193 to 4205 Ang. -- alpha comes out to 0.84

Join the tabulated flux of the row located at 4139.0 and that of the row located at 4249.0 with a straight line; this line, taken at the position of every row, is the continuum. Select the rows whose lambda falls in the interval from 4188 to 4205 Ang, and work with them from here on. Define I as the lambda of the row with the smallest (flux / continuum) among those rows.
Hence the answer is 4201.5 Ang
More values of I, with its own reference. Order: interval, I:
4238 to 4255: 4251.5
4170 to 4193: 4189.0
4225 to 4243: 4229.0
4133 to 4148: 4144.0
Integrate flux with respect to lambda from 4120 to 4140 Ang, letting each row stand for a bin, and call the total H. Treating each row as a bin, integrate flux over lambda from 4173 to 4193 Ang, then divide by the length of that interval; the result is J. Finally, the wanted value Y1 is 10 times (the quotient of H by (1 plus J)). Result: 189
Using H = 296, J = 14.7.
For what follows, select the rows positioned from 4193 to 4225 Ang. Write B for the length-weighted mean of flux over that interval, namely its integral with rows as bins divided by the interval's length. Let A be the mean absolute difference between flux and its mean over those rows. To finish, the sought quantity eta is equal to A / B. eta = 0.166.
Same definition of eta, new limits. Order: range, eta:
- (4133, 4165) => 0.166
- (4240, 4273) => 0.229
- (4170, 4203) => 0.154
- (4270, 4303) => 0.219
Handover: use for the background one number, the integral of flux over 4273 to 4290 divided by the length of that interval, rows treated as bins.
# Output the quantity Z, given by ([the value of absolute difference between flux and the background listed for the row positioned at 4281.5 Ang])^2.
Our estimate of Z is 7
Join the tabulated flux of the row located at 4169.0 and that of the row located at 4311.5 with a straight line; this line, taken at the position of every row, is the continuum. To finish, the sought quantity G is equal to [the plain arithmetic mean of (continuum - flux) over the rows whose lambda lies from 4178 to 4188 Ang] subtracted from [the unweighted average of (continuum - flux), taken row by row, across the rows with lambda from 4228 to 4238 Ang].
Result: 7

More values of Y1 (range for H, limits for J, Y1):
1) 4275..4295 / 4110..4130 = 171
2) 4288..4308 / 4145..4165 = 164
